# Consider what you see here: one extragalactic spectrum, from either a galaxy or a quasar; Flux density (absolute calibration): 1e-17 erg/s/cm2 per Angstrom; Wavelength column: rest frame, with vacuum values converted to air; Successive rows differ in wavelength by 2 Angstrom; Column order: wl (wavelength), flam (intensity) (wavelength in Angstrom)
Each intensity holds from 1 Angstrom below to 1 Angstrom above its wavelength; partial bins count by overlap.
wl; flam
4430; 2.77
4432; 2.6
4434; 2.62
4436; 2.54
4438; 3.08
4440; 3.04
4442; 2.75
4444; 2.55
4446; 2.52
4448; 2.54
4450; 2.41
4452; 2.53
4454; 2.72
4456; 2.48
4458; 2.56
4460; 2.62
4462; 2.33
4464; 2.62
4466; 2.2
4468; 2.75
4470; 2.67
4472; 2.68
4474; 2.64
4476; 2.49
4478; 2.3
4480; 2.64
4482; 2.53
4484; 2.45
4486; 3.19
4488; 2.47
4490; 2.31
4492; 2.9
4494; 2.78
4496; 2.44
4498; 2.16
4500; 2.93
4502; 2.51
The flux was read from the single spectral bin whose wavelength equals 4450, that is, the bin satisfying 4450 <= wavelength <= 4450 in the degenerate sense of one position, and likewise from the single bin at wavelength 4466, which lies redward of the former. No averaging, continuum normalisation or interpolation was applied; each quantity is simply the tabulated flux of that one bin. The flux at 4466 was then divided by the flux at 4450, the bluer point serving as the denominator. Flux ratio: 0.91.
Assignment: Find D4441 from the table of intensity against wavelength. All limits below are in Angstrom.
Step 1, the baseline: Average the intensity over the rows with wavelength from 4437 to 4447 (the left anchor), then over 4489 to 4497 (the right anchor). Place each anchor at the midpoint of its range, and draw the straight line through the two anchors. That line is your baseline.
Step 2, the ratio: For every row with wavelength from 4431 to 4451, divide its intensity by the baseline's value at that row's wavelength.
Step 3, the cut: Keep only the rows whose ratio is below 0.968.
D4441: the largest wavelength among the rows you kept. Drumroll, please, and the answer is 4450 Angstrom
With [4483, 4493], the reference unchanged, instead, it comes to 4490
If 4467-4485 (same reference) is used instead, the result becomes 4484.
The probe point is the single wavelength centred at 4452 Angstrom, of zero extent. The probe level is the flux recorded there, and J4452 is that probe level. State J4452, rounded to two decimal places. 2.53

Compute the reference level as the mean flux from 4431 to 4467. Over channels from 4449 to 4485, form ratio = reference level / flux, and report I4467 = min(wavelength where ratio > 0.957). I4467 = 4450 Angstrom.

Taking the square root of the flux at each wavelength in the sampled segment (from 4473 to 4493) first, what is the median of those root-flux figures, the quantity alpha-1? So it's 1.584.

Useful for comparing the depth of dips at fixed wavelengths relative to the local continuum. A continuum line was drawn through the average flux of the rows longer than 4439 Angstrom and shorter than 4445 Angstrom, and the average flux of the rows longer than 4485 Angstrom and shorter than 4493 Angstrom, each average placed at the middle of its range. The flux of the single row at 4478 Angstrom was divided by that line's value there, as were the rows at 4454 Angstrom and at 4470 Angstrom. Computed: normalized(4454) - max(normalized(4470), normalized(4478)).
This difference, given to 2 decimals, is 0.01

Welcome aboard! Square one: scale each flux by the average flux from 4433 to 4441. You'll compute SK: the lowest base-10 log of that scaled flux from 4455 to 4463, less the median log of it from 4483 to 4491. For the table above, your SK -0.02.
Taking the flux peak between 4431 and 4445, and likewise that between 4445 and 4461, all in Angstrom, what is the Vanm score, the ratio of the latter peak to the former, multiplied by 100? 88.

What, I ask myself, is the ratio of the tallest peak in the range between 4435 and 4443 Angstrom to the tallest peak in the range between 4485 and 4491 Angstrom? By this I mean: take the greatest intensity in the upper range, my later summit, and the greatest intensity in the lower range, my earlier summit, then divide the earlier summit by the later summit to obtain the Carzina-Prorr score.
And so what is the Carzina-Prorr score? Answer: 0.97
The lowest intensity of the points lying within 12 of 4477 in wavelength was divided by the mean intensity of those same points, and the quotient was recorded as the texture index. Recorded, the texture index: 0.851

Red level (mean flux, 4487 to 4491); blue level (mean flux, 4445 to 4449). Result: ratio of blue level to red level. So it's 1.06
